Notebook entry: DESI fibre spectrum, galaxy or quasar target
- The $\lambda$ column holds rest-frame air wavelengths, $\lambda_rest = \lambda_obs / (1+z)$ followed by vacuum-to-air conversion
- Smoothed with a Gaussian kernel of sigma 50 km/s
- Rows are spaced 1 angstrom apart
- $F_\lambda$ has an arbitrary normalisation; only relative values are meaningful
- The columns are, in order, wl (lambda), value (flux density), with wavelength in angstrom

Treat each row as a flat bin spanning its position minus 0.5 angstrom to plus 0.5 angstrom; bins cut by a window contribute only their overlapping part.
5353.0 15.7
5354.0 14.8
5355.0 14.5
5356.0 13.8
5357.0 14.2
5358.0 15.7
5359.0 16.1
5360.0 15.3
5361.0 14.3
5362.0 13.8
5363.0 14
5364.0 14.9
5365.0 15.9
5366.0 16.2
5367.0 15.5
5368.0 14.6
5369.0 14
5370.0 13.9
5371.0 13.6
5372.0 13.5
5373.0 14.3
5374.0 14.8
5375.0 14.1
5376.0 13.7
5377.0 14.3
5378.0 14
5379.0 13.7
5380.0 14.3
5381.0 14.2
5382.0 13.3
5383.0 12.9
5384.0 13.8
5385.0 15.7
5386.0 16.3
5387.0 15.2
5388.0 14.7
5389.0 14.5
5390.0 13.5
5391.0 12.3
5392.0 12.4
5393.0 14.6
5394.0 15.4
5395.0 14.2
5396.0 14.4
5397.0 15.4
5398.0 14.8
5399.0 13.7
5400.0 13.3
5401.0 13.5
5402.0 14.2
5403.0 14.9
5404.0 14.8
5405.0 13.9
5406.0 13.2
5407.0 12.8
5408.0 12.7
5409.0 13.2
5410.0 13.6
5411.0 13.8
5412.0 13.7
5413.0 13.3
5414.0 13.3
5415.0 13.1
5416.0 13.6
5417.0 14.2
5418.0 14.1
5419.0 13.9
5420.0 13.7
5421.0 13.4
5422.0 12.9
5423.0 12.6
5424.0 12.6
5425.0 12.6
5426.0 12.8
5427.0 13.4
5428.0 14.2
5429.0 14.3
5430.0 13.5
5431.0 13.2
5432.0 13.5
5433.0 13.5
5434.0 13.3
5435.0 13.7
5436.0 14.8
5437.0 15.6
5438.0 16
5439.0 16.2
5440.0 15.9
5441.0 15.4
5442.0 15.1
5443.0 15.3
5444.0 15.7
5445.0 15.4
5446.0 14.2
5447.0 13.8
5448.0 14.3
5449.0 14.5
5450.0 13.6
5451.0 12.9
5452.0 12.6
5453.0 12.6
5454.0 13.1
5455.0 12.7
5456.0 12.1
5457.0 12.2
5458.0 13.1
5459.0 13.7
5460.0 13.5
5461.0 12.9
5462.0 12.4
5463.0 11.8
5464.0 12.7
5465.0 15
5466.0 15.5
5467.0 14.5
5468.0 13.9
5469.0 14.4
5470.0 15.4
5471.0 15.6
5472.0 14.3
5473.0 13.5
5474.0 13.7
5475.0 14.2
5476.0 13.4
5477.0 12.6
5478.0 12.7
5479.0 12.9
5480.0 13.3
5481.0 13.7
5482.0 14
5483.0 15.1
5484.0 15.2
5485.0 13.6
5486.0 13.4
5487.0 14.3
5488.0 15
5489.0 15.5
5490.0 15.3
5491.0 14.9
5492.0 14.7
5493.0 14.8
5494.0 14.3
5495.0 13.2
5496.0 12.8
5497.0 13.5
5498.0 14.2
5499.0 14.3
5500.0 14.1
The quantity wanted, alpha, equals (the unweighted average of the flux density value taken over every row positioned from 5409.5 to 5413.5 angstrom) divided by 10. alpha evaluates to 1.36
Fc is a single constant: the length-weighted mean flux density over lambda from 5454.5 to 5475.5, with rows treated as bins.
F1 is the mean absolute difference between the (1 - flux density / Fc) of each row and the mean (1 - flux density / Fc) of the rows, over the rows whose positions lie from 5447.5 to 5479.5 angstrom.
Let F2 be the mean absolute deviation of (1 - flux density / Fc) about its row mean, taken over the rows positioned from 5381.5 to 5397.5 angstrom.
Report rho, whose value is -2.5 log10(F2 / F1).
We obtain -0.13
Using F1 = 0.062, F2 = 0.070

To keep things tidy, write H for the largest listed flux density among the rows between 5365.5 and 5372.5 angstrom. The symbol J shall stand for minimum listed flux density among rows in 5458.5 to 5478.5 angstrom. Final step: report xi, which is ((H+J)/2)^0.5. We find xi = 3.74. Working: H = 16.2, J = 11.8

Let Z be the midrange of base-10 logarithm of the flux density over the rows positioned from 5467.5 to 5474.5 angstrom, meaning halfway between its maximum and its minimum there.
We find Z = 1.162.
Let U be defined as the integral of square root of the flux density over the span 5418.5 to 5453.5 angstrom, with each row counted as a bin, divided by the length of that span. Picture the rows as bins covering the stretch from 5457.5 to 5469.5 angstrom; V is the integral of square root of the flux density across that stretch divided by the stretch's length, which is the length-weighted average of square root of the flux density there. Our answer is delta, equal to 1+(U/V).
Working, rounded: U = 3.74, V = 3.69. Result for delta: 2.02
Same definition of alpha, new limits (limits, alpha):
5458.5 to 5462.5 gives 1.31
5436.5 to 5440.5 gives 1.59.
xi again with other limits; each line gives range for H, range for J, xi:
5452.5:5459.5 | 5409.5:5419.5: 3.66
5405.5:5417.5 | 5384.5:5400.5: 3.64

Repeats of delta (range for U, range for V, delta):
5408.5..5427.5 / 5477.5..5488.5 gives 1.98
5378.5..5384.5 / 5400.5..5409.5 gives 2.00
